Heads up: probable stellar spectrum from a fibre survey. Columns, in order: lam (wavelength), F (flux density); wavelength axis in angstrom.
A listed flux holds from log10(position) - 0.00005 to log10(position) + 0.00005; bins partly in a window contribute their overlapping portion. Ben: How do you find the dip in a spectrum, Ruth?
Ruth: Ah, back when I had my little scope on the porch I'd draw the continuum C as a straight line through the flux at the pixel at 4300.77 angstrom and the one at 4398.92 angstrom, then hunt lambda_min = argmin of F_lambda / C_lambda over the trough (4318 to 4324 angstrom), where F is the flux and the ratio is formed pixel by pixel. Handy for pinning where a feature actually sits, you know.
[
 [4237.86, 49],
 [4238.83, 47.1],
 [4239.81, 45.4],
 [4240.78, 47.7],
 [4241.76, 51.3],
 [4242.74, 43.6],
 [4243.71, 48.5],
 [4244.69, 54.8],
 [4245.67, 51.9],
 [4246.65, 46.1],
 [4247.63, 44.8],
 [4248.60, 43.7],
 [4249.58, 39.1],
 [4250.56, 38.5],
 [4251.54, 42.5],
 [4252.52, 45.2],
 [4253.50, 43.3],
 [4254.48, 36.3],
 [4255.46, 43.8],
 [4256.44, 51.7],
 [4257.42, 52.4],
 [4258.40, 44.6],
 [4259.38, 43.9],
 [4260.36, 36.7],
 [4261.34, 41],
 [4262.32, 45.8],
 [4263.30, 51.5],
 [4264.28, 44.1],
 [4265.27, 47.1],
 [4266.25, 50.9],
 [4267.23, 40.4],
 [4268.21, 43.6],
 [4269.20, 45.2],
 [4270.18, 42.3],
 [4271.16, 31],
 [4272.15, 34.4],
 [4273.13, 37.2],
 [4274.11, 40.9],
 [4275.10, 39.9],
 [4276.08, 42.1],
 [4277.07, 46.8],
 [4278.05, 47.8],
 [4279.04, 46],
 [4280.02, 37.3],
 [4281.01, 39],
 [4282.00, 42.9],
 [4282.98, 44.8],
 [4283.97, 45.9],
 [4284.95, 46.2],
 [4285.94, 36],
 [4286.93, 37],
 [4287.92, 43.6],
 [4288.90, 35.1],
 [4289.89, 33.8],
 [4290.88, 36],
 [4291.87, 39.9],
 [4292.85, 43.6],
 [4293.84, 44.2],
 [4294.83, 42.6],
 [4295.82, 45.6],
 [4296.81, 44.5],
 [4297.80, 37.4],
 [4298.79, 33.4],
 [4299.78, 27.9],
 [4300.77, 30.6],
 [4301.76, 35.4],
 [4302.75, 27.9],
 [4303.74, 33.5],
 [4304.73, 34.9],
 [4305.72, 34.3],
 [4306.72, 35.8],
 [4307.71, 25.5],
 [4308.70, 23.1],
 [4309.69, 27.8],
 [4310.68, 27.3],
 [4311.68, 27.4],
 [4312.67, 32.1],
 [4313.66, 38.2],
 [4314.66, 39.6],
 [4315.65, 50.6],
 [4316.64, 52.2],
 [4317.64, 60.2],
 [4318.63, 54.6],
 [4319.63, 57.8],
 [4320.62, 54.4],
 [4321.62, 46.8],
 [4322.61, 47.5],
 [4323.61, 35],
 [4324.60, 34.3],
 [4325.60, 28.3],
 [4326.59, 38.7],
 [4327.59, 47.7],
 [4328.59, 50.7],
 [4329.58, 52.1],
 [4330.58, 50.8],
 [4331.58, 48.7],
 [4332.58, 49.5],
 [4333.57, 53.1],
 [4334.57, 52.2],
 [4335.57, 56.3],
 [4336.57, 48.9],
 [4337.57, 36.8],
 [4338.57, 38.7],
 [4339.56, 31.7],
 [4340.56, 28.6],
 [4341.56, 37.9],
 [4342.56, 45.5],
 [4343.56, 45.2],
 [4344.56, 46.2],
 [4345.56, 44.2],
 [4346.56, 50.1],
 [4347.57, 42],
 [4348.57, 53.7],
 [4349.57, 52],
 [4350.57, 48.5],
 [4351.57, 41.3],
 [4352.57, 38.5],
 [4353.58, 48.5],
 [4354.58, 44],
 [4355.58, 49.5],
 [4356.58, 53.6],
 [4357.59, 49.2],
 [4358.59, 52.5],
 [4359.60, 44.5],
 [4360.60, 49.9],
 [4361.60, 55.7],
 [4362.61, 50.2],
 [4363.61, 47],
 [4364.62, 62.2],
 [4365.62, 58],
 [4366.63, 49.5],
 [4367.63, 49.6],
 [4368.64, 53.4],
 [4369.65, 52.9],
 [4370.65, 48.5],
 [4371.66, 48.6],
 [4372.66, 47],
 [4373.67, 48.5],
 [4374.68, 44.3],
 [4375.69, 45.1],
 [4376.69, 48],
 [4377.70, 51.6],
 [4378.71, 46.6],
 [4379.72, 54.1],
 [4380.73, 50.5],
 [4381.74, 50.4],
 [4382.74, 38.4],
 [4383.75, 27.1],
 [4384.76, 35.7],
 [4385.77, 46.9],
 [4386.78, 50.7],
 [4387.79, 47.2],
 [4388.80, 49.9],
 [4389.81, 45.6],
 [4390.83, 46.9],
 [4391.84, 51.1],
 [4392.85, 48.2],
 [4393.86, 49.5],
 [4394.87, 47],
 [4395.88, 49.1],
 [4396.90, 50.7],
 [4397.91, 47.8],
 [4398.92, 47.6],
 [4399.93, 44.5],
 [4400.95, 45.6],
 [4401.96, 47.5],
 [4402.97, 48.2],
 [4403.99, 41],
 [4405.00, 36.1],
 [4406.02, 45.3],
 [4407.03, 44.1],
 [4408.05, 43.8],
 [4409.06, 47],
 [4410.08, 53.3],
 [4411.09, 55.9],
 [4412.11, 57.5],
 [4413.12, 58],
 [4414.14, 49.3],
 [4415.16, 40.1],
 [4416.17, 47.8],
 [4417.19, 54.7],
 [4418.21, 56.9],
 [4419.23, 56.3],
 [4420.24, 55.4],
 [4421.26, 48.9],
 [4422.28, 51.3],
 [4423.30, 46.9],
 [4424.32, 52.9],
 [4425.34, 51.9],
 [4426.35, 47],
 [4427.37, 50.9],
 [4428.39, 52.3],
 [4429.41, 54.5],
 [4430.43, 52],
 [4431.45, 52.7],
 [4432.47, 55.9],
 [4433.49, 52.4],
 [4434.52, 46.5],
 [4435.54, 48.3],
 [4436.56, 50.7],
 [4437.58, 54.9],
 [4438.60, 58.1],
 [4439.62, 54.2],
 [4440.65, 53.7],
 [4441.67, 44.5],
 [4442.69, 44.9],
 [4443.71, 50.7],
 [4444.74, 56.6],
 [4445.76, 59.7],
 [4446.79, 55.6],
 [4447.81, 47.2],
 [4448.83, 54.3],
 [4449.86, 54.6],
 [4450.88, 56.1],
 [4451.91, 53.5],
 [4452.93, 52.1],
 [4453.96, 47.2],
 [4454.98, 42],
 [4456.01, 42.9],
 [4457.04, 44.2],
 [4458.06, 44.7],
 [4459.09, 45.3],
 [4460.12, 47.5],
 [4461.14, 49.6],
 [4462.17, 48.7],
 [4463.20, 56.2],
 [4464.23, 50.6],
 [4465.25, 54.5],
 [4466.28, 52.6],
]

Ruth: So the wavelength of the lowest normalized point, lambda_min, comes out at 4323.61 angstrom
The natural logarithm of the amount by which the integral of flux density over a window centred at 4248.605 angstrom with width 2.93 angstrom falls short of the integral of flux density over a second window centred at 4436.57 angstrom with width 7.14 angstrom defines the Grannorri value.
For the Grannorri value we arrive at 5.51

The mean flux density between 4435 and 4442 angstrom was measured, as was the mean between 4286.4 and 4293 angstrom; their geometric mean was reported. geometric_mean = 45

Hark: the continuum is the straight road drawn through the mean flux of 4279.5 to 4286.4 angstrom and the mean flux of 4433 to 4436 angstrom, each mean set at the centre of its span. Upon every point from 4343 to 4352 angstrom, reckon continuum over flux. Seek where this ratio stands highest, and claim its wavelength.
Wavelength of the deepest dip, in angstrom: 4351.57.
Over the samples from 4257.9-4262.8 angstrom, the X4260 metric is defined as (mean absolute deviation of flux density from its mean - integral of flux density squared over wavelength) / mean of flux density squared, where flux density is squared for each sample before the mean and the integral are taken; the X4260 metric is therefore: -4.9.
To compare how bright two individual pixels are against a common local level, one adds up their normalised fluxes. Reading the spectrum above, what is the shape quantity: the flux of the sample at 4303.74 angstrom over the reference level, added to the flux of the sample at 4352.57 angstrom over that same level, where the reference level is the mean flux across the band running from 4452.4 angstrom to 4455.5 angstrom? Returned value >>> 1.5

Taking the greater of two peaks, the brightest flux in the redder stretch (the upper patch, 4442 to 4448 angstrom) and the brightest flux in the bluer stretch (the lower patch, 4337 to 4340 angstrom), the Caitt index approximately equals 59.7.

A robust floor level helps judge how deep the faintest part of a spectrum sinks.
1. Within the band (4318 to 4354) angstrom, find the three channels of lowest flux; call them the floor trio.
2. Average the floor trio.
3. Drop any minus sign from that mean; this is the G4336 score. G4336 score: 30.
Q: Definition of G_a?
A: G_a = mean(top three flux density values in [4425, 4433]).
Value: 54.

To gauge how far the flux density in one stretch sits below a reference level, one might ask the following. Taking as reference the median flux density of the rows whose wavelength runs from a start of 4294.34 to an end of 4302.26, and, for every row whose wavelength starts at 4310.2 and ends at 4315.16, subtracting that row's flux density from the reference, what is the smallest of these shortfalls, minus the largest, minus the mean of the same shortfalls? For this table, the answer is -16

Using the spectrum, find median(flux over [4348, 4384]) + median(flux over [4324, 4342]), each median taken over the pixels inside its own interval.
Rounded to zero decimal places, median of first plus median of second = 98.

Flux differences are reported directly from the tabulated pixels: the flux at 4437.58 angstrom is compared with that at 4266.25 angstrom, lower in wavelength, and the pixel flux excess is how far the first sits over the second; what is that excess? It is 4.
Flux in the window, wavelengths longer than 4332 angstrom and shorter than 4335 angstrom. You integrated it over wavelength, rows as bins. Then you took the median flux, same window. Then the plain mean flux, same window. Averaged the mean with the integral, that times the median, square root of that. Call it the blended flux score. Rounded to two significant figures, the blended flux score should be 73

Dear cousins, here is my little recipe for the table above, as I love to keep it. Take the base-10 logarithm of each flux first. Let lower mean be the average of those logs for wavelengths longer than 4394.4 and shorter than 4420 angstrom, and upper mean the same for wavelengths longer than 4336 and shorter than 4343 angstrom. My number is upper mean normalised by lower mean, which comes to 0.94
